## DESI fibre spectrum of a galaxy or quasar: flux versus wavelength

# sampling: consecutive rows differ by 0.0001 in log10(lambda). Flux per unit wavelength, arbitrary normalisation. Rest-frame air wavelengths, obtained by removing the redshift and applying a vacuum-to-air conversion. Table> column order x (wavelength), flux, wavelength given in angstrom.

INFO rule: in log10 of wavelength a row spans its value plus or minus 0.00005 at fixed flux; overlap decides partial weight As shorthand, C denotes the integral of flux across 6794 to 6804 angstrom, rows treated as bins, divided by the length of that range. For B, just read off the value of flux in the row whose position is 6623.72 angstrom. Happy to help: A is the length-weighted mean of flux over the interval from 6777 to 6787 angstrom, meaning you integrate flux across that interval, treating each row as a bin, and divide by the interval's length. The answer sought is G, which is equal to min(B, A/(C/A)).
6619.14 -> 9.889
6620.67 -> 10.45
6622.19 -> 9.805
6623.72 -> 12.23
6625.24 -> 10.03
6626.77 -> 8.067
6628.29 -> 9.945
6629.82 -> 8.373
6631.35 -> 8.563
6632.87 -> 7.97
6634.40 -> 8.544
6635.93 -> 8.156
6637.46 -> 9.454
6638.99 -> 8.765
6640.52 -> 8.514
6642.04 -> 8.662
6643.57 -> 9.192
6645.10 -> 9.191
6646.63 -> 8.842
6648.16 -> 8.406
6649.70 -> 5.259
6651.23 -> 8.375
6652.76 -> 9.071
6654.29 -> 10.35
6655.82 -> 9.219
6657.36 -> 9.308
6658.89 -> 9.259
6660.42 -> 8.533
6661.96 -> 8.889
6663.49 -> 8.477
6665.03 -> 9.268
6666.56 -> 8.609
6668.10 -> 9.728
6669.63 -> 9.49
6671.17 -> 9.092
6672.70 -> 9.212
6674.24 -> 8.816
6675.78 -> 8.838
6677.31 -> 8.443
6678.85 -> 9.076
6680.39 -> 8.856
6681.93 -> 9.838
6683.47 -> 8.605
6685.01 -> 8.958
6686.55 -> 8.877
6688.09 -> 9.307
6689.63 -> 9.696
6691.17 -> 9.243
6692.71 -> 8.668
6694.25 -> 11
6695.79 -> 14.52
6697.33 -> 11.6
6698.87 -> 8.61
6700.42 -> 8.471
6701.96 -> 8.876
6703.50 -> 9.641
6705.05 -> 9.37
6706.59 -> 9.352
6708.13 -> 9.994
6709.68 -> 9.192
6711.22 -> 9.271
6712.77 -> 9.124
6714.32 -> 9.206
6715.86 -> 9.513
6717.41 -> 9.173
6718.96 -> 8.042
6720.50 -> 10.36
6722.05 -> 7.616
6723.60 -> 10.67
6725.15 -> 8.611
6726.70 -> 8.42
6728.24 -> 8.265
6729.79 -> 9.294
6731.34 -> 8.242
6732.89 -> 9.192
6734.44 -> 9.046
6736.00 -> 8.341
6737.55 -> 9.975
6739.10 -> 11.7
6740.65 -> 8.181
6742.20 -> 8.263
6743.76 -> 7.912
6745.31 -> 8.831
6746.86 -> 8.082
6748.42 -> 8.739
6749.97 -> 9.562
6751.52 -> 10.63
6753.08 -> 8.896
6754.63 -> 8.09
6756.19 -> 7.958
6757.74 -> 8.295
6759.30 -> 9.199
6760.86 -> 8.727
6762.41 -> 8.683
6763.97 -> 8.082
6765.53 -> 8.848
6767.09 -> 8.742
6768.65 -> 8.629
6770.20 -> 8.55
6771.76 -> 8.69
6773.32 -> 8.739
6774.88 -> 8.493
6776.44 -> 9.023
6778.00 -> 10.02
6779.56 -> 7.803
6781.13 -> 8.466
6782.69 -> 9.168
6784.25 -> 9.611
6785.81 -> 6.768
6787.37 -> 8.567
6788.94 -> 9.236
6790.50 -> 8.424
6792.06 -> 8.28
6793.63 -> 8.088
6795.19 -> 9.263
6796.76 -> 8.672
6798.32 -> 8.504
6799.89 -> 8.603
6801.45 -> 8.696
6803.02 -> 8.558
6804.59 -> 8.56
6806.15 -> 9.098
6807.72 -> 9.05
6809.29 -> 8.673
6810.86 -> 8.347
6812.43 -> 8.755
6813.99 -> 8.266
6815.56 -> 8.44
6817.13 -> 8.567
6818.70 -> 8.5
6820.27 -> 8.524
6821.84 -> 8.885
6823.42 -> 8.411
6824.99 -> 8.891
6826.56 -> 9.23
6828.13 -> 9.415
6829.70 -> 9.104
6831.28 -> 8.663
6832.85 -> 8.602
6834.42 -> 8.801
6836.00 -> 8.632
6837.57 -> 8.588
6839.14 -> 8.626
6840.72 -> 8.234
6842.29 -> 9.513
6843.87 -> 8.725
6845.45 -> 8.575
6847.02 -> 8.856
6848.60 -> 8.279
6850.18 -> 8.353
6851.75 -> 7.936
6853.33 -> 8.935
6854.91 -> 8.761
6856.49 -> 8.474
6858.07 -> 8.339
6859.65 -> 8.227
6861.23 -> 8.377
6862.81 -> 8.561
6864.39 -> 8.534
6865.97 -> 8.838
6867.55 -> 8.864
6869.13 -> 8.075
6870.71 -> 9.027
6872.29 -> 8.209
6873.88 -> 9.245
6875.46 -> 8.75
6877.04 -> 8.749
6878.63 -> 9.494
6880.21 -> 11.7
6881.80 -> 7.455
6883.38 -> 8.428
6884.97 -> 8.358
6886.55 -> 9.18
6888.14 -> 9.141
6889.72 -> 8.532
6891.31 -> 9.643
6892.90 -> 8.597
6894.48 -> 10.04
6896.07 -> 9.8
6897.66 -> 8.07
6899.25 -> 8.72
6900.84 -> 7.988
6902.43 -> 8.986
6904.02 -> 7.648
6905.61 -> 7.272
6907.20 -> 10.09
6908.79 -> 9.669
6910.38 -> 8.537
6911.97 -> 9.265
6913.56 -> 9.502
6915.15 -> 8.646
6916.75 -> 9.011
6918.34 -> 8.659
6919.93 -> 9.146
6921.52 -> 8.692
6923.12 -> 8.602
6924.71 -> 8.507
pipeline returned 8.6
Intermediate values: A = 8.6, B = 12.23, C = 8.7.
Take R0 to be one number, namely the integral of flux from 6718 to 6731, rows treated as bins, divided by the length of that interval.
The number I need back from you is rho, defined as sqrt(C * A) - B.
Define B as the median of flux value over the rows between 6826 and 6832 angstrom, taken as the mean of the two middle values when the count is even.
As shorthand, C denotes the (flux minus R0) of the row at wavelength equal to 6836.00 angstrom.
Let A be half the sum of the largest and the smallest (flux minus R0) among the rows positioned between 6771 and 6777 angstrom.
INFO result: -8.98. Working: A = -0.14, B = 9.2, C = -0.26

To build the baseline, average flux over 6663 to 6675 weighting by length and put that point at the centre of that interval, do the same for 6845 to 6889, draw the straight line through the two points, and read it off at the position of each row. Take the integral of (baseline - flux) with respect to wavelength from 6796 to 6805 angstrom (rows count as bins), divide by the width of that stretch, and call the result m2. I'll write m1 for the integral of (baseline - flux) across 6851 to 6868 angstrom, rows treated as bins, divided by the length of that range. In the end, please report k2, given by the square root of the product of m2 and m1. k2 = 0.22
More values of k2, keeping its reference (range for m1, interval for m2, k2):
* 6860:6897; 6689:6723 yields 0.37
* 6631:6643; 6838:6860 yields 0.32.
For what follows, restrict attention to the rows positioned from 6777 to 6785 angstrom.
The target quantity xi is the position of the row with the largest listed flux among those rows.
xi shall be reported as 6778.00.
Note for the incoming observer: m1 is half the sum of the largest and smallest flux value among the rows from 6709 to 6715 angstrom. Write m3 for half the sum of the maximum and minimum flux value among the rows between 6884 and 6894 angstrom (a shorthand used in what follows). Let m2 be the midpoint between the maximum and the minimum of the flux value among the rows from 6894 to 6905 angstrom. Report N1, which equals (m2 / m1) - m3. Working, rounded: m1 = 9.2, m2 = 8.8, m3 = 9.0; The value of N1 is -8.04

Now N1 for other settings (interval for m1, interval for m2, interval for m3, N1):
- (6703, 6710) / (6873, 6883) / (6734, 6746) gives -8.81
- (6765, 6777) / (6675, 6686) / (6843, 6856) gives -7.39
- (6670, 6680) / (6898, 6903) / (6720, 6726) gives -8.18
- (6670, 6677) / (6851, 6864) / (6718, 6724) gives -8.21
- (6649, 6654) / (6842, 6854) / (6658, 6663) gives -7.68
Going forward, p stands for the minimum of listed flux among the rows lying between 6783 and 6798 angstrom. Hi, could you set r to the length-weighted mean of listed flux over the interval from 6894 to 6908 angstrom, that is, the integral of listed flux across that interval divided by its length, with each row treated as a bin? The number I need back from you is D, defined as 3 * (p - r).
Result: -5.8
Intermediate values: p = 6.768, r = 8.70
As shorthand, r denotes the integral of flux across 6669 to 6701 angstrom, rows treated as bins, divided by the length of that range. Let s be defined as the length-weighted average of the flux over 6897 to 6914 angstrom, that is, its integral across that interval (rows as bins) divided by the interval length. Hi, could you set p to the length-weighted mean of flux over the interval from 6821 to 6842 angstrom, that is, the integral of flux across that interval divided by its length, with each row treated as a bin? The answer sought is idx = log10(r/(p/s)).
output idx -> 0.972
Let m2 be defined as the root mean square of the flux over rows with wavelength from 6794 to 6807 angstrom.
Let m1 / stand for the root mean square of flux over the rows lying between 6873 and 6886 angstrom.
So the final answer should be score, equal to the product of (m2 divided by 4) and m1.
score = 19.90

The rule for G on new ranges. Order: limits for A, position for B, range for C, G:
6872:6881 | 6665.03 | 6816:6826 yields 9.3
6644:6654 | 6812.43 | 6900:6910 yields 8.1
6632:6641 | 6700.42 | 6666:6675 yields 8.0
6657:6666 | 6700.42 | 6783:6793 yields 8.5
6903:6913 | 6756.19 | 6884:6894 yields 8.0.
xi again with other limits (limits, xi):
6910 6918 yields 6913.56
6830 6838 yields 6834.42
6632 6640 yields 6637.46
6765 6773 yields 6765.53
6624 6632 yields 6625.24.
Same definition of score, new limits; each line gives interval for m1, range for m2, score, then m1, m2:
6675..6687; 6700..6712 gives 20.75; 8.94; 9.28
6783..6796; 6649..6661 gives 18.82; 8.57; 8.78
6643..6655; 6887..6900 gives 19.77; 8.70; 9.09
